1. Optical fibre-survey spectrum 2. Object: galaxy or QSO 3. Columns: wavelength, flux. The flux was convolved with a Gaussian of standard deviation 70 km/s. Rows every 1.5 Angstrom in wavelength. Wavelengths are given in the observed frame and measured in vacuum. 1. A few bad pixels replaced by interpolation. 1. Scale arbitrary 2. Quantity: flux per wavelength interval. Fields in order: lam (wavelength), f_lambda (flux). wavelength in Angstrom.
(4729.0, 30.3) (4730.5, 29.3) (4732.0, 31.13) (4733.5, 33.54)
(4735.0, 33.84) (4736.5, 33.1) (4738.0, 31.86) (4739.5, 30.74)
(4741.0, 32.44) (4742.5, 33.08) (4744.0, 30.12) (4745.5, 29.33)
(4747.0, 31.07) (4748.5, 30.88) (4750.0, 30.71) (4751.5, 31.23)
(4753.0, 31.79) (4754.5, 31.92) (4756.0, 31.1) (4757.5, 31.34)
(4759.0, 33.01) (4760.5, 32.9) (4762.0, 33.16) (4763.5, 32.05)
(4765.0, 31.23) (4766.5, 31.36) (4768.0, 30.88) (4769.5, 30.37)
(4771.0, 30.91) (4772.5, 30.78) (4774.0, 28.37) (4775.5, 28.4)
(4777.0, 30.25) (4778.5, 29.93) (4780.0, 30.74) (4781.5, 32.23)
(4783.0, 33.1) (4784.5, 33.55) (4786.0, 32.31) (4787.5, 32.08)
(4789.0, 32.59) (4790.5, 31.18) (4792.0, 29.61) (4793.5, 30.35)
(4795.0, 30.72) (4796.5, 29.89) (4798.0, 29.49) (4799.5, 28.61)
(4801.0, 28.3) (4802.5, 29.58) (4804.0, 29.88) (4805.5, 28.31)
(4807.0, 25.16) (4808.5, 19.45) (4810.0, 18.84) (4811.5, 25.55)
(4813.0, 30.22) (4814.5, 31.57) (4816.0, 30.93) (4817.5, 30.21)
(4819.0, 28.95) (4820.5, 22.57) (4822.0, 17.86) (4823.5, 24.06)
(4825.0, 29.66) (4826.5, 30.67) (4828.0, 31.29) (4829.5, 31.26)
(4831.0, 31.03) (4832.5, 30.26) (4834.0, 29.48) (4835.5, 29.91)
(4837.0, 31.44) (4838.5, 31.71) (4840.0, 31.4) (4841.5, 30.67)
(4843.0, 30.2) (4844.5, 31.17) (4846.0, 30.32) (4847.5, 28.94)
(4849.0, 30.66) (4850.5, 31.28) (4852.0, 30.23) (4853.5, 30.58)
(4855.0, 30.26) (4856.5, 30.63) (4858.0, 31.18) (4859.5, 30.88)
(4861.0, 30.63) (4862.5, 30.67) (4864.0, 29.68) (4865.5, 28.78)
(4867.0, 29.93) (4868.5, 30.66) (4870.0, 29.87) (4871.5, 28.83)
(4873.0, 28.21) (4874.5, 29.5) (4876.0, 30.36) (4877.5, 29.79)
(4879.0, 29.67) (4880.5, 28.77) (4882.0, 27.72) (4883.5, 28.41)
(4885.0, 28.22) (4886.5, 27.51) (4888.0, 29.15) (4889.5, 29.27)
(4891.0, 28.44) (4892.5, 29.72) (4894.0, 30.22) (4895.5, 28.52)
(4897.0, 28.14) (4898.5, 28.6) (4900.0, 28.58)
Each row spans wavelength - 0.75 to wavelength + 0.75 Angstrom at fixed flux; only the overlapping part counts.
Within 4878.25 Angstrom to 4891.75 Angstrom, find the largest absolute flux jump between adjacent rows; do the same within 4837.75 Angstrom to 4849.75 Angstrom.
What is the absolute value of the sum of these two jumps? 3.4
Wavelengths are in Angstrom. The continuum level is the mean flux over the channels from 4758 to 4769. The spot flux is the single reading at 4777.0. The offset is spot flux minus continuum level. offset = -1.8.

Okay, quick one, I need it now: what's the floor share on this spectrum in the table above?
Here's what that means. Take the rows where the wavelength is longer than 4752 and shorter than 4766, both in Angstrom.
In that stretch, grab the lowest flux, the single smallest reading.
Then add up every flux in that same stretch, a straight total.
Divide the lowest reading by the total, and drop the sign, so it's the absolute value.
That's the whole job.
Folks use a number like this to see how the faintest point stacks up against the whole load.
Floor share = 0.108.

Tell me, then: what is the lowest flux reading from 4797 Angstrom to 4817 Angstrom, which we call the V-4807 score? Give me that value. 18.84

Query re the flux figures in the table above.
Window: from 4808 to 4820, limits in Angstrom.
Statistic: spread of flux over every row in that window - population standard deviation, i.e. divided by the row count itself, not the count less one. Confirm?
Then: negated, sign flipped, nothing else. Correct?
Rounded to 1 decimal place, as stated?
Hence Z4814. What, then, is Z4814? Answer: -4.8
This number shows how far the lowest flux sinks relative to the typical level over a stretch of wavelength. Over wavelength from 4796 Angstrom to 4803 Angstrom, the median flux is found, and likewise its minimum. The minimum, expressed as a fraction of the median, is 0.960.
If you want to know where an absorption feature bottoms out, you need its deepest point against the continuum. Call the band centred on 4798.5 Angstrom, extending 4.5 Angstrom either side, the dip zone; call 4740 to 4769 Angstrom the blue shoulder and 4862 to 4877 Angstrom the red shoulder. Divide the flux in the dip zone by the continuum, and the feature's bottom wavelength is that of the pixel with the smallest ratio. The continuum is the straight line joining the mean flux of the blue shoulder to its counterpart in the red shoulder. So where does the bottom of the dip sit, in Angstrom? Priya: 4801.0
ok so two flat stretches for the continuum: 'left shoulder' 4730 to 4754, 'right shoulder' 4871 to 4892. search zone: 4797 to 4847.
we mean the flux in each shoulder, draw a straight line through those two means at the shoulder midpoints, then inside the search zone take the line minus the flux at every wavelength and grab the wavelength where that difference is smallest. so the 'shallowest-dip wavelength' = 4838.5 Angstrom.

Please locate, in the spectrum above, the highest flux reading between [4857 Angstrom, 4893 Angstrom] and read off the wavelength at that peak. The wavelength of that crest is 4858.0 Angstrom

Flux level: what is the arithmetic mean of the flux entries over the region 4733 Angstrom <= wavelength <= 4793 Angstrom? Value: 31.5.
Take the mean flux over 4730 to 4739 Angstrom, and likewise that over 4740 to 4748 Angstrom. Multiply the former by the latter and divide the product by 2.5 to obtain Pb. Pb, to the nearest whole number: 401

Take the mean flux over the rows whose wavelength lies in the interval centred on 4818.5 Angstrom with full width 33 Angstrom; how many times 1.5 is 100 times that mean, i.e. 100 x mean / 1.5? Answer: 1839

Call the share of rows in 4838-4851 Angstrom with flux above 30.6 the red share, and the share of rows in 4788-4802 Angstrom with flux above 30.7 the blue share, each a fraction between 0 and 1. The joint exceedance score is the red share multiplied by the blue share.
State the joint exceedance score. 0.22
